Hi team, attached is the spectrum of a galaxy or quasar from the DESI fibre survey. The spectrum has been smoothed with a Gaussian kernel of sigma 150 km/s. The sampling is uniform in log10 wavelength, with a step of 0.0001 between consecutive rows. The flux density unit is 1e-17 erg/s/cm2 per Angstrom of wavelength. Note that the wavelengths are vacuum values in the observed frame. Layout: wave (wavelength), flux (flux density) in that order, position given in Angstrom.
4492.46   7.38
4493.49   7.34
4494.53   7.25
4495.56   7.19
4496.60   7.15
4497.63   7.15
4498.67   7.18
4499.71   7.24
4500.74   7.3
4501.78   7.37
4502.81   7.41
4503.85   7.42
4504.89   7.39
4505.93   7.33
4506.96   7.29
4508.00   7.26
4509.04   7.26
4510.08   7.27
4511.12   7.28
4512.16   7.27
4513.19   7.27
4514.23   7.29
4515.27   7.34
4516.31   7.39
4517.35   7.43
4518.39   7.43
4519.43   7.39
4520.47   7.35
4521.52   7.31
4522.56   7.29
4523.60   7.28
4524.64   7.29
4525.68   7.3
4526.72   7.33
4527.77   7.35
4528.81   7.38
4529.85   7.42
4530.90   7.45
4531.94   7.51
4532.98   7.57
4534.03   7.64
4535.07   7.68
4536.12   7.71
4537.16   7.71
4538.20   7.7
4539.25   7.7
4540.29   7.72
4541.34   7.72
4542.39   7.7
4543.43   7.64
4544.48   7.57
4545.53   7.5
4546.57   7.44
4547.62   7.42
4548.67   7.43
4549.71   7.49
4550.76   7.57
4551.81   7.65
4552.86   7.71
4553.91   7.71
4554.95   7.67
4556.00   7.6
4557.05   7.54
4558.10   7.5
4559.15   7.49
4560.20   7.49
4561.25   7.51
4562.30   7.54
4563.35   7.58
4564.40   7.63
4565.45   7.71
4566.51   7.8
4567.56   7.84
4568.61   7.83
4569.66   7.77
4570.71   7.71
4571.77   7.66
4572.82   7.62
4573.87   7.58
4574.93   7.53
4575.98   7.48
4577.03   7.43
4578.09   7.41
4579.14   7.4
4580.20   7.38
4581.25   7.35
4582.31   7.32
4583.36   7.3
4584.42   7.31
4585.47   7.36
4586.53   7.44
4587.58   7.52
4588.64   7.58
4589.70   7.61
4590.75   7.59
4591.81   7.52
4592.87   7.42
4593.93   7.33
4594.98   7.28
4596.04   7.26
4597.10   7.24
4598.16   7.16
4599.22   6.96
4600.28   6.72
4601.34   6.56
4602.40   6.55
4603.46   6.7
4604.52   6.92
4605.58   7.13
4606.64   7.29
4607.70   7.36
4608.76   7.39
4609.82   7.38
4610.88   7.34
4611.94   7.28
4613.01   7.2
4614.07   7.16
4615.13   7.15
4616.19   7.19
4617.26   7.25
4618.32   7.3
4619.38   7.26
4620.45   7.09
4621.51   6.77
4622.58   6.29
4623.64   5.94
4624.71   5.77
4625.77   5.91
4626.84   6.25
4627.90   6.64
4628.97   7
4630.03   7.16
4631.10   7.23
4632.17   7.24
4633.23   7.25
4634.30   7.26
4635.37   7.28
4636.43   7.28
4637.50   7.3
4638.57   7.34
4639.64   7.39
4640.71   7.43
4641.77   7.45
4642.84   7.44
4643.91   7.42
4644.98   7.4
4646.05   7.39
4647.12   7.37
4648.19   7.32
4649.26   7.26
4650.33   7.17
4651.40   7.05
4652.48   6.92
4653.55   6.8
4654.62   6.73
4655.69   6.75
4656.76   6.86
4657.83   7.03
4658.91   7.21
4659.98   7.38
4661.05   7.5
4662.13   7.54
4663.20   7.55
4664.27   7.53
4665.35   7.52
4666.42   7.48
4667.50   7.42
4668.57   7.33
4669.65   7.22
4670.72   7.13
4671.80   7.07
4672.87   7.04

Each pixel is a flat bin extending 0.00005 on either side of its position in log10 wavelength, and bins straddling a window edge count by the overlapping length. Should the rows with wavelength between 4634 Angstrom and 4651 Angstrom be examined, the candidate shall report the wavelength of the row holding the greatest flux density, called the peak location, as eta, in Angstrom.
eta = 4641.77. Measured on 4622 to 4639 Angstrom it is 4638.57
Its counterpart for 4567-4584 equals 4567.56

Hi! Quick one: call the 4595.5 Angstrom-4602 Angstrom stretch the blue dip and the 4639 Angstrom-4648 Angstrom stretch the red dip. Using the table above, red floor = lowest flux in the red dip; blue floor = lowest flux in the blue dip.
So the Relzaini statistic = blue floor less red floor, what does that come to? -0.81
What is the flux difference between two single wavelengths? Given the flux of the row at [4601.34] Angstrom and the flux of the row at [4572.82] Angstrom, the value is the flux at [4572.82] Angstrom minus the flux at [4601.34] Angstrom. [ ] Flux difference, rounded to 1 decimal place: 1.1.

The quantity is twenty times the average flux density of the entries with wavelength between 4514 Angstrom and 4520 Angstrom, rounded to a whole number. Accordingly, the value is 148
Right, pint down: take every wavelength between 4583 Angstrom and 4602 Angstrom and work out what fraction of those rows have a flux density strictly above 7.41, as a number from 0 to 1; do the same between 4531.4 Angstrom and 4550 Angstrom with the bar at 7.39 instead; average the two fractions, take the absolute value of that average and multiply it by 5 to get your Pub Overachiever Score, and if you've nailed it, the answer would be 3.5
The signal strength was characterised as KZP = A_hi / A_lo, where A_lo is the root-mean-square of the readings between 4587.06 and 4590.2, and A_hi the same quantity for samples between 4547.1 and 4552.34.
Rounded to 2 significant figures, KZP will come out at 0.99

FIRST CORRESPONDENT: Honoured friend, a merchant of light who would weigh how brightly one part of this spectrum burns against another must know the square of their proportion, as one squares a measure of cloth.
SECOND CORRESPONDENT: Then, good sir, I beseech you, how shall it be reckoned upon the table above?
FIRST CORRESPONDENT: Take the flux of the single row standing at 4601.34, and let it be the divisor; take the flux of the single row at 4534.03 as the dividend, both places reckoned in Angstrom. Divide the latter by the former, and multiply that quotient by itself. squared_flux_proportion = 1.36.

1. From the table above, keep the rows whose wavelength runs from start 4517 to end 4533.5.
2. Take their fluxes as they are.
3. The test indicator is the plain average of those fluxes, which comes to 7.38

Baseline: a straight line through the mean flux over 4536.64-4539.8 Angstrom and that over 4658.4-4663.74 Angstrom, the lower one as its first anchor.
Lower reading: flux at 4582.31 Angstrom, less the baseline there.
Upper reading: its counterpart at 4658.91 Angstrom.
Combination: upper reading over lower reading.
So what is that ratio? 0.8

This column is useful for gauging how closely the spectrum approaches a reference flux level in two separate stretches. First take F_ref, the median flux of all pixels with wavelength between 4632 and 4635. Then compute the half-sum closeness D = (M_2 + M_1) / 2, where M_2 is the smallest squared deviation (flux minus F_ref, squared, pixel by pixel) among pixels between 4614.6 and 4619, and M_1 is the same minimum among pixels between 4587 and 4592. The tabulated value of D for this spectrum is 0.036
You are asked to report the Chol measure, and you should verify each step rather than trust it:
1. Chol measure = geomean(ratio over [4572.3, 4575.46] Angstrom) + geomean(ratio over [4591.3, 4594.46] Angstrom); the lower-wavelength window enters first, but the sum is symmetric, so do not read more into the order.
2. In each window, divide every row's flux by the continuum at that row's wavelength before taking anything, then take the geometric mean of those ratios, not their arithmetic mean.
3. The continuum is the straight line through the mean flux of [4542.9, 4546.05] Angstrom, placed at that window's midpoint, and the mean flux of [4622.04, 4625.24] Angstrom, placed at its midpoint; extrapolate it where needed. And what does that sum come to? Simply 2.21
